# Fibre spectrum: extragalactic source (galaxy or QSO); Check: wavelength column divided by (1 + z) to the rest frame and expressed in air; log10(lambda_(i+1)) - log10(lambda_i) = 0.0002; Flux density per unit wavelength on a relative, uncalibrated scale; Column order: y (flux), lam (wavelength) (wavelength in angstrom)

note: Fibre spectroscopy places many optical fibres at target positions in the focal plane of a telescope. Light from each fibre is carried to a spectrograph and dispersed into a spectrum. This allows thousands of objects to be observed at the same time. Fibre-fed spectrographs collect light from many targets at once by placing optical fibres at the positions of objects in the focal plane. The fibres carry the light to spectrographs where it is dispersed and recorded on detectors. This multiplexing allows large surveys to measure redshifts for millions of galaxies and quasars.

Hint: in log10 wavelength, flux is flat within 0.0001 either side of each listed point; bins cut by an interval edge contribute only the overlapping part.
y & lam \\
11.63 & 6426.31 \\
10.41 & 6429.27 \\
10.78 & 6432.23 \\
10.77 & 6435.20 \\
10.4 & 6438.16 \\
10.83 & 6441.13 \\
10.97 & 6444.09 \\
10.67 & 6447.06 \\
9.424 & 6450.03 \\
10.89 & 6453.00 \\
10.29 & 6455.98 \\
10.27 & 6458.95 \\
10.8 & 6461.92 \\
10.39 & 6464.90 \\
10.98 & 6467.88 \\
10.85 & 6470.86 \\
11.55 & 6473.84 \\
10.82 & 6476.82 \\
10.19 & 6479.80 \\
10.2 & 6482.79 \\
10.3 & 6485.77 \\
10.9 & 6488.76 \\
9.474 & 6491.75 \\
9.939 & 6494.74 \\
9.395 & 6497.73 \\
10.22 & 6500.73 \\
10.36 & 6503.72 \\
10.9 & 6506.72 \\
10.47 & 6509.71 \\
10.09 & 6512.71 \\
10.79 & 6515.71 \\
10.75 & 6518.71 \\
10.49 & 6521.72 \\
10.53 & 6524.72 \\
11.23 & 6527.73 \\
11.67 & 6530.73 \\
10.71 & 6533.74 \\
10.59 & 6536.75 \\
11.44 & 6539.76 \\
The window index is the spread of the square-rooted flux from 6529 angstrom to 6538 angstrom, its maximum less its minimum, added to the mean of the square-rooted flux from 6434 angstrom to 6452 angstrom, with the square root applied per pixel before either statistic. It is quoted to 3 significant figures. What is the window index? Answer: 3.40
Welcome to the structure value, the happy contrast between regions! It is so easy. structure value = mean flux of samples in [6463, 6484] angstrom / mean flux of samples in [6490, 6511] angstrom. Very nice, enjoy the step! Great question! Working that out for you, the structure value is 1.06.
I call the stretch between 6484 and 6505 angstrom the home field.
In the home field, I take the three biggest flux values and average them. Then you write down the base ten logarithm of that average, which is 1.02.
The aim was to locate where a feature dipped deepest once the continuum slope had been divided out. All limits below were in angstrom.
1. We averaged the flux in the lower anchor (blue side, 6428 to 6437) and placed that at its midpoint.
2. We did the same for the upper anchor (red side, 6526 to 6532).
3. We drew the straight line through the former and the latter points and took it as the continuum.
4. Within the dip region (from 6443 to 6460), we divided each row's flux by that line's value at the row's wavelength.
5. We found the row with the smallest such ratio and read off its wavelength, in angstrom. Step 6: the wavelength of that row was 6450.03 angstrom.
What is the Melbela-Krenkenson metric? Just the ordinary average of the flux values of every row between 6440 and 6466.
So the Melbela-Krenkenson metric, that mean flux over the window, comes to 10.5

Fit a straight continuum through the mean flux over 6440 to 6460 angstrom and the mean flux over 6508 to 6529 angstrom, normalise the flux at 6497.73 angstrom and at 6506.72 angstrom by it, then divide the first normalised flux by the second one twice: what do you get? 0.84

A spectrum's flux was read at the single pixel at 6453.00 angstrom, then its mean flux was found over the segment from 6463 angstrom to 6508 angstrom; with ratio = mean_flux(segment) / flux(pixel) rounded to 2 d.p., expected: 0.96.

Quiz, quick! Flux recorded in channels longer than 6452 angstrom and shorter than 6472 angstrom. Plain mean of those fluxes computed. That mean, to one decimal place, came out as 10.6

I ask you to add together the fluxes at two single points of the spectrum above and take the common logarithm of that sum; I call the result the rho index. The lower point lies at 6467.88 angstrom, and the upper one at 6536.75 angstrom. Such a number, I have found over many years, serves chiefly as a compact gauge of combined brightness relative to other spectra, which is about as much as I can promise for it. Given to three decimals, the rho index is 1.334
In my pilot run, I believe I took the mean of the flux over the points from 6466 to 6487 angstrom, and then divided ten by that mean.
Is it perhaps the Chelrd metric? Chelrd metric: 0.93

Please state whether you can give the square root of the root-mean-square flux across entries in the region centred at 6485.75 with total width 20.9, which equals 3.20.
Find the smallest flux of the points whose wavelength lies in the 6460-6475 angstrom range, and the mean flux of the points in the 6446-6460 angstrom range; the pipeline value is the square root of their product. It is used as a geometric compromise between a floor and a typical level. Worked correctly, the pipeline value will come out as 10.3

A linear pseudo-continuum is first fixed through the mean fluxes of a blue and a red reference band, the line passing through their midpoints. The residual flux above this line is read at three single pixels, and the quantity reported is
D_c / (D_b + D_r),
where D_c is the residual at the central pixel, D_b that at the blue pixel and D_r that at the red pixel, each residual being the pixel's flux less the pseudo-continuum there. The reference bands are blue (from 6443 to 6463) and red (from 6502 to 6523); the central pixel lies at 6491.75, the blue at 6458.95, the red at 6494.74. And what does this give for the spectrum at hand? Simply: 1.3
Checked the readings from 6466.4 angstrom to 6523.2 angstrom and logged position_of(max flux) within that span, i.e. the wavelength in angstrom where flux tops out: 6473.84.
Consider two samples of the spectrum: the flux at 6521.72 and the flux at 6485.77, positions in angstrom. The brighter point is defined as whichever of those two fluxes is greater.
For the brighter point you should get 10.49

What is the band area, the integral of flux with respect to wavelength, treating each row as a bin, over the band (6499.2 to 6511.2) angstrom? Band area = 126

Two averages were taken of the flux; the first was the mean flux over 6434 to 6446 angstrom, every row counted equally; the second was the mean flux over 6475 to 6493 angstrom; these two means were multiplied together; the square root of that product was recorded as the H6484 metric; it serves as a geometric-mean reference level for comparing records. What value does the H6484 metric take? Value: 10.5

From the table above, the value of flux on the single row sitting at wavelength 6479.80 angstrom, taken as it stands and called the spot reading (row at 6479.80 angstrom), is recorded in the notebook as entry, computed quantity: 10.19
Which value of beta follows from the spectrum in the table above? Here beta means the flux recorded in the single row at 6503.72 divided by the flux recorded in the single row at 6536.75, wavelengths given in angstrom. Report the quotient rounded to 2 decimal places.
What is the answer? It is 0.98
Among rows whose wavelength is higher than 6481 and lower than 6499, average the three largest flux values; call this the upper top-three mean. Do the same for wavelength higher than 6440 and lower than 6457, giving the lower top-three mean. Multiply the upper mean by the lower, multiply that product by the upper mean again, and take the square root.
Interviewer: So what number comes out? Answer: 34.6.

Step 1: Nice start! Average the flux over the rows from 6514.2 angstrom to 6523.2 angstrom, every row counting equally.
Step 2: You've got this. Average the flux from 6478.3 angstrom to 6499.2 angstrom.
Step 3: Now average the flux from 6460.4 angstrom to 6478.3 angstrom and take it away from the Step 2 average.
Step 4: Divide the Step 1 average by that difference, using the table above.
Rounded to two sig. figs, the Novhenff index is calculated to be -13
